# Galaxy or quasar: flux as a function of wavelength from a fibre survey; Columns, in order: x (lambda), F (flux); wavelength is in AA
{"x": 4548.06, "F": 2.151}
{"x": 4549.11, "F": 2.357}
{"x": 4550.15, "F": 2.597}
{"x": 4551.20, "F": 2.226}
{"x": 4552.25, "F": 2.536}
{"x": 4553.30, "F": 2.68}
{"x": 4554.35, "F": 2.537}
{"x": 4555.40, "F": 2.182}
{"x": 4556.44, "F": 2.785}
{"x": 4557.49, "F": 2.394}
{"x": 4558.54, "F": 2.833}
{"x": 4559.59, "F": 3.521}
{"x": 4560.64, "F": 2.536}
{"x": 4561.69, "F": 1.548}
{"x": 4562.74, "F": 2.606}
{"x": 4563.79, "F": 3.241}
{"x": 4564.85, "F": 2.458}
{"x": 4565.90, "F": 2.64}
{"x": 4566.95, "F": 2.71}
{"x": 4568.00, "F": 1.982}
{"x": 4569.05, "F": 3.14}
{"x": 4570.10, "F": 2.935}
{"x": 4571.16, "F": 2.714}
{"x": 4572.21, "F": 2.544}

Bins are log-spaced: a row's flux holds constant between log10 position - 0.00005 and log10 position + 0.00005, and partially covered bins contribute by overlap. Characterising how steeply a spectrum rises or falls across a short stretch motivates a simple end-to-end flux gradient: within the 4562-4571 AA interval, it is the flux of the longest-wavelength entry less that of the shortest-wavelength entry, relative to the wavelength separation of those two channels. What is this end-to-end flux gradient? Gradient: 0.045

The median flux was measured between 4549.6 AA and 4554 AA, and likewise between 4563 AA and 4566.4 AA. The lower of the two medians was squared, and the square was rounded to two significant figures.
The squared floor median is 6.6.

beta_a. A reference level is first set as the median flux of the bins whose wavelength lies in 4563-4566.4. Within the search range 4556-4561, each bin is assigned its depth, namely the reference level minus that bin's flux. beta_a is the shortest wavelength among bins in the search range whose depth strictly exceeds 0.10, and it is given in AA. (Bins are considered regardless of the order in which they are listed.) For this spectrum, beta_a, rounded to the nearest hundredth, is 4557.49 AA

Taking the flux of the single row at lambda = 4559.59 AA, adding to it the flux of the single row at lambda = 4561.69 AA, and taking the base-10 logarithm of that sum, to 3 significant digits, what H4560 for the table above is 0.705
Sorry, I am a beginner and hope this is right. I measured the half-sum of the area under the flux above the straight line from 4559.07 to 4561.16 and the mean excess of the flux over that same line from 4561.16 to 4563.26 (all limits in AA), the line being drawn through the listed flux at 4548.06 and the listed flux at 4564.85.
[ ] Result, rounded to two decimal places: 0.52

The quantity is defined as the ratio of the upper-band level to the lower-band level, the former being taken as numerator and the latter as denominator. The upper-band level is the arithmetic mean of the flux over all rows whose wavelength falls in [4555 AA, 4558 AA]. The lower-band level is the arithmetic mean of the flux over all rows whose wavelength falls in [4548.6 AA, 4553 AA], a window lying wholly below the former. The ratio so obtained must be 1.01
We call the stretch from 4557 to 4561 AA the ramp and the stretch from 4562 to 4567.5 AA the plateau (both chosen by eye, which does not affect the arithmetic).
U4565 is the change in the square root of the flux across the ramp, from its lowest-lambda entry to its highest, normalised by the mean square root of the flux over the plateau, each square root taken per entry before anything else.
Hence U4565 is 0.03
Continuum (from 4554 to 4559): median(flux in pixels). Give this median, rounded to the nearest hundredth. 2.54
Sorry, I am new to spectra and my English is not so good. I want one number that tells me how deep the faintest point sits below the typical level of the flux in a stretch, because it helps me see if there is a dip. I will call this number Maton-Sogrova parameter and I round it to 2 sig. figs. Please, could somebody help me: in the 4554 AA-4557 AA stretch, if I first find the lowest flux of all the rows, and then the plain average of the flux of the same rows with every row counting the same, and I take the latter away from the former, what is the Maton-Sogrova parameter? -0.32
